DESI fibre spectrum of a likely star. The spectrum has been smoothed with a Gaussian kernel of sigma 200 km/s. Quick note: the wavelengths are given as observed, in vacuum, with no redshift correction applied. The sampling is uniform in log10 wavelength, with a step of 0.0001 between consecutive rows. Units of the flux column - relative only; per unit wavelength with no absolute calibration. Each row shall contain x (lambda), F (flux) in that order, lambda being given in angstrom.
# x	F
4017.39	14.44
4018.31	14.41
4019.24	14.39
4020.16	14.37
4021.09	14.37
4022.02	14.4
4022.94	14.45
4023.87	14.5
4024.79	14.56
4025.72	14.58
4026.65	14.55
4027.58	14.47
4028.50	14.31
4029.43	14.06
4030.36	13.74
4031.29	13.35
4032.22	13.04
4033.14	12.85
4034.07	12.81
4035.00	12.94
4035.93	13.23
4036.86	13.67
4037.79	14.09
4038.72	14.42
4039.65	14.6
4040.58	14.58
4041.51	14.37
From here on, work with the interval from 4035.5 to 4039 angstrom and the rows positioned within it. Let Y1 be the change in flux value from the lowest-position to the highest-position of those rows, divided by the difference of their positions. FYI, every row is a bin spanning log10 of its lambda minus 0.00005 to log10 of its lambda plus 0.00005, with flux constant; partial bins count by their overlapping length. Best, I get 0.4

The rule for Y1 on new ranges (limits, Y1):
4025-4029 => -0.1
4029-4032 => -0.4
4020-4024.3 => 0.0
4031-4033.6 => -0.3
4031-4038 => 0.1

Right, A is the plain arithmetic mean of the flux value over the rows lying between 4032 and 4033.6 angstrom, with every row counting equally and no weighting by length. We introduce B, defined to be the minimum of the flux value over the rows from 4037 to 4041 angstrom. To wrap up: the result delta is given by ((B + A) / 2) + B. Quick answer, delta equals 27.6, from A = 12.9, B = 14.09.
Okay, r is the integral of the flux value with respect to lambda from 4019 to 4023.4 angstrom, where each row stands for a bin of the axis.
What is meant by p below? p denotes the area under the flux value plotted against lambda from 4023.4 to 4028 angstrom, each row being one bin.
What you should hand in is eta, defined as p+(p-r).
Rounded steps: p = 67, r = 63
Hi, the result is 70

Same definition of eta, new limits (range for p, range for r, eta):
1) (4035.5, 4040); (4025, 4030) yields 54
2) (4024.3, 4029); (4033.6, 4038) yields 78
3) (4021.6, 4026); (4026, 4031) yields 57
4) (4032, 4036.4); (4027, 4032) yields 45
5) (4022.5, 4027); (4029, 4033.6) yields 69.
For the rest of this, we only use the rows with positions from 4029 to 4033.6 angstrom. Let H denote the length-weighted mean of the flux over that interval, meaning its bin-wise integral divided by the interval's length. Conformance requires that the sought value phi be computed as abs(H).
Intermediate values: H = 13.4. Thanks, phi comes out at 13.4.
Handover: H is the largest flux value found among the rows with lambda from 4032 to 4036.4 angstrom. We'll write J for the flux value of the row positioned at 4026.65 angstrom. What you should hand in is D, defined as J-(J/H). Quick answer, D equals 13.5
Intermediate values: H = 13.23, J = 14.55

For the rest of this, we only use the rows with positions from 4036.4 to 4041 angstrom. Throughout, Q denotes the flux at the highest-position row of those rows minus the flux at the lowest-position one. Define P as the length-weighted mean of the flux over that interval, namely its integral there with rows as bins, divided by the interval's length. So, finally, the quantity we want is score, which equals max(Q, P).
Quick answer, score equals 14.3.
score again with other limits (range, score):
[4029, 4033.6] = 13.4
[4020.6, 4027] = 14.5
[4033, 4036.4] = 13.0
